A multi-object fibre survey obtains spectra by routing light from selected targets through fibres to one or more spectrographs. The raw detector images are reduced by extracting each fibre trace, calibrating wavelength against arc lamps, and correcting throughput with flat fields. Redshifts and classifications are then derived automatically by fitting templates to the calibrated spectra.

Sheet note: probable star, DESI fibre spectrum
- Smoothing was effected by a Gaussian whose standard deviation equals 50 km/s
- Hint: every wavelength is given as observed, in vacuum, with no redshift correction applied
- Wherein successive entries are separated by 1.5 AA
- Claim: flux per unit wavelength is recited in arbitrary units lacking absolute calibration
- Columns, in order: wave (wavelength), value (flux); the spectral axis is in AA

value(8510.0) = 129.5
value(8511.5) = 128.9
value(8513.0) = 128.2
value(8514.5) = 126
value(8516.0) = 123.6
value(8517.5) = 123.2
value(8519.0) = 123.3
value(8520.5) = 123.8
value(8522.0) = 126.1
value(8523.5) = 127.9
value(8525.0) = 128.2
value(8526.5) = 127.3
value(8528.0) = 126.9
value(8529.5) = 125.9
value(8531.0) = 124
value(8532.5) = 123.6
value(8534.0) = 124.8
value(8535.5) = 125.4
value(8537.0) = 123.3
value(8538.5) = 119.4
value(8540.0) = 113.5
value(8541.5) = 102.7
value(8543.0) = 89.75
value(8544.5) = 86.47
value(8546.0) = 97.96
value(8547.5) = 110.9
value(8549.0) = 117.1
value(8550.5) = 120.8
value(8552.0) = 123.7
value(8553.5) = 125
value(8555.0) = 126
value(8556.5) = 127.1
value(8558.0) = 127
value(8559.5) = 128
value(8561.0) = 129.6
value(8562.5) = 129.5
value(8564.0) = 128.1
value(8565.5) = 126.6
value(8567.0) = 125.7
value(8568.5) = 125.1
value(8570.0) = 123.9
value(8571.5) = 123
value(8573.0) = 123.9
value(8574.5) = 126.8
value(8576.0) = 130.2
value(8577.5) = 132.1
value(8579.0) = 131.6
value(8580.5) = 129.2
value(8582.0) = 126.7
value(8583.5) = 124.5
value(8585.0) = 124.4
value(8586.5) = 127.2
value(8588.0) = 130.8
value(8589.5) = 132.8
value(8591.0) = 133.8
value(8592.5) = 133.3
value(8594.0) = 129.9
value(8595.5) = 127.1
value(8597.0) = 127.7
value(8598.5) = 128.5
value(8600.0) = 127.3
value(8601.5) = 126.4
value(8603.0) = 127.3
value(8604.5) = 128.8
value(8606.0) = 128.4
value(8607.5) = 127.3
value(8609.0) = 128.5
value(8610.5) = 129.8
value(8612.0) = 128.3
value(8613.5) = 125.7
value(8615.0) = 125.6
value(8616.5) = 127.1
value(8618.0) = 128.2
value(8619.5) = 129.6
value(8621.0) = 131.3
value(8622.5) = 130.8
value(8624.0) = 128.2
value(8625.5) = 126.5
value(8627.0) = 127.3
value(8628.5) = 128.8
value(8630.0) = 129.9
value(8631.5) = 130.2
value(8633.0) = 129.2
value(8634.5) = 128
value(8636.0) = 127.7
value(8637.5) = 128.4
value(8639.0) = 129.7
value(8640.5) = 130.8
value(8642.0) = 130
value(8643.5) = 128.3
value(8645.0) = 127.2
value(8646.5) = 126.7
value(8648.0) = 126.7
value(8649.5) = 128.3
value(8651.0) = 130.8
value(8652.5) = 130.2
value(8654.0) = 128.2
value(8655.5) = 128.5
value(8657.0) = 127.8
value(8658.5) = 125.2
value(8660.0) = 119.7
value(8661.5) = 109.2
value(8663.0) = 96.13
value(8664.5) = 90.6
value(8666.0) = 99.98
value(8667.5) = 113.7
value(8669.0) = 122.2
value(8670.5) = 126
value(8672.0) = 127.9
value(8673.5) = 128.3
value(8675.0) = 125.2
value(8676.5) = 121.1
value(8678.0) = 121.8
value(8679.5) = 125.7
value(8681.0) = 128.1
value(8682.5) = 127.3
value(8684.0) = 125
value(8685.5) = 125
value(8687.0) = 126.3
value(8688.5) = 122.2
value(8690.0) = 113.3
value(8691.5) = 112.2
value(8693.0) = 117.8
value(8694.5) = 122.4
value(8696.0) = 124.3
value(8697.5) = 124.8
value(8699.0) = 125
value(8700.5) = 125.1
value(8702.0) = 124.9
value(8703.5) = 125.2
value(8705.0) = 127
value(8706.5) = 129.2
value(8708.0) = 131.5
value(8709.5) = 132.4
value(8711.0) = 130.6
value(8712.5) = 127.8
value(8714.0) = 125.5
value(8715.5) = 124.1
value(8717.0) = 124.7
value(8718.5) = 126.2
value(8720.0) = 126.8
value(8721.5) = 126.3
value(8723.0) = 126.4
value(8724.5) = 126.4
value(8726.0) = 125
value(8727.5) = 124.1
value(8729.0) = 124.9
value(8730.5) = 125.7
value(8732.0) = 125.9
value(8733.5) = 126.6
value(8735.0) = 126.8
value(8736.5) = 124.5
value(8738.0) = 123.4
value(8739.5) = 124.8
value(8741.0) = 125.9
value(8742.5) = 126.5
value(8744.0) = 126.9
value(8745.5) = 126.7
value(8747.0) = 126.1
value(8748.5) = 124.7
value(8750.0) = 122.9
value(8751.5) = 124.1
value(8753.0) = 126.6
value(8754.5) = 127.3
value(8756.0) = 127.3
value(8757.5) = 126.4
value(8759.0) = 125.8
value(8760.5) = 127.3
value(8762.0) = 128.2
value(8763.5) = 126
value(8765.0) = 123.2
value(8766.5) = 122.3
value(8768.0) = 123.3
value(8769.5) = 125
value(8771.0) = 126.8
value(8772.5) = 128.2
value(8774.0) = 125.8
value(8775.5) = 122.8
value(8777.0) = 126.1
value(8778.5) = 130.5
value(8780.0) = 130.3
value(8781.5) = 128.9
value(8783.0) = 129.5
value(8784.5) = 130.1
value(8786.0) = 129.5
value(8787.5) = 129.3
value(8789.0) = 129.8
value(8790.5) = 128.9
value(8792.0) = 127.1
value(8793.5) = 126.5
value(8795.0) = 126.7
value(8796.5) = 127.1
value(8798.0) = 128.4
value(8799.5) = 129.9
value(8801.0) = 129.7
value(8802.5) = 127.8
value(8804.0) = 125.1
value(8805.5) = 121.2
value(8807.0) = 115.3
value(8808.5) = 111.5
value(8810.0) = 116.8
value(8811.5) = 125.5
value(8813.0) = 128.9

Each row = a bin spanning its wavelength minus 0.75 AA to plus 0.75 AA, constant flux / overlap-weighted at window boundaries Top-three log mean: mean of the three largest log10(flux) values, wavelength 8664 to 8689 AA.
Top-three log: 2.11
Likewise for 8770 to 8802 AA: 2.11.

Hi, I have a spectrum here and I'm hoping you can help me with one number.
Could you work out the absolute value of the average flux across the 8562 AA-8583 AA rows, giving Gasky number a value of 127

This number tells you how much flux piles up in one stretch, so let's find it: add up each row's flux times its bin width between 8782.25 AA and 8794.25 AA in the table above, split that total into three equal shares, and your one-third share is 515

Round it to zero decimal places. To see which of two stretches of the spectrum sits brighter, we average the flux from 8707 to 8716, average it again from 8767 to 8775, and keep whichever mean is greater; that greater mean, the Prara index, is 129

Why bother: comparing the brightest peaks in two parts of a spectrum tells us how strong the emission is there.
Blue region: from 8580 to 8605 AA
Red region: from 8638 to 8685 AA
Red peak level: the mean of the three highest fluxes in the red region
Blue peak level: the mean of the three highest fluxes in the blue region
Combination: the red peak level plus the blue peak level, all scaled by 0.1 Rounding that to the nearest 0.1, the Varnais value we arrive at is 26.4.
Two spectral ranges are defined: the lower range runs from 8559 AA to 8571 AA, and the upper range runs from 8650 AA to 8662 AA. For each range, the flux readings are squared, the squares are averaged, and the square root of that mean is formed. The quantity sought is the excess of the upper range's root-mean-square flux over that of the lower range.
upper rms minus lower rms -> -2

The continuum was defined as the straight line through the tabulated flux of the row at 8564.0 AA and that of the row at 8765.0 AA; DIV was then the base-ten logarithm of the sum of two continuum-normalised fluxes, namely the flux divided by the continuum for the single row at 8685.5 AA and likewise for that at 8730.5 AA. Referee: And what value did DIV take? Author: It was 0.304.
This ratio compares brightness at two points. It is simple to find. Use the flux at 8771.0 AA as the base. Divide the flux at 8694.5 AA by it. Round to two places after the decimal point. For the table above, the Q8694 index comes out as 0.97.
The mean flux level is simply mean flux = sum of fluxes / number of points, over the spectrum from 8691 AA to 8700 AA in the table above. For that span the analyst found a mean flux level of 121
